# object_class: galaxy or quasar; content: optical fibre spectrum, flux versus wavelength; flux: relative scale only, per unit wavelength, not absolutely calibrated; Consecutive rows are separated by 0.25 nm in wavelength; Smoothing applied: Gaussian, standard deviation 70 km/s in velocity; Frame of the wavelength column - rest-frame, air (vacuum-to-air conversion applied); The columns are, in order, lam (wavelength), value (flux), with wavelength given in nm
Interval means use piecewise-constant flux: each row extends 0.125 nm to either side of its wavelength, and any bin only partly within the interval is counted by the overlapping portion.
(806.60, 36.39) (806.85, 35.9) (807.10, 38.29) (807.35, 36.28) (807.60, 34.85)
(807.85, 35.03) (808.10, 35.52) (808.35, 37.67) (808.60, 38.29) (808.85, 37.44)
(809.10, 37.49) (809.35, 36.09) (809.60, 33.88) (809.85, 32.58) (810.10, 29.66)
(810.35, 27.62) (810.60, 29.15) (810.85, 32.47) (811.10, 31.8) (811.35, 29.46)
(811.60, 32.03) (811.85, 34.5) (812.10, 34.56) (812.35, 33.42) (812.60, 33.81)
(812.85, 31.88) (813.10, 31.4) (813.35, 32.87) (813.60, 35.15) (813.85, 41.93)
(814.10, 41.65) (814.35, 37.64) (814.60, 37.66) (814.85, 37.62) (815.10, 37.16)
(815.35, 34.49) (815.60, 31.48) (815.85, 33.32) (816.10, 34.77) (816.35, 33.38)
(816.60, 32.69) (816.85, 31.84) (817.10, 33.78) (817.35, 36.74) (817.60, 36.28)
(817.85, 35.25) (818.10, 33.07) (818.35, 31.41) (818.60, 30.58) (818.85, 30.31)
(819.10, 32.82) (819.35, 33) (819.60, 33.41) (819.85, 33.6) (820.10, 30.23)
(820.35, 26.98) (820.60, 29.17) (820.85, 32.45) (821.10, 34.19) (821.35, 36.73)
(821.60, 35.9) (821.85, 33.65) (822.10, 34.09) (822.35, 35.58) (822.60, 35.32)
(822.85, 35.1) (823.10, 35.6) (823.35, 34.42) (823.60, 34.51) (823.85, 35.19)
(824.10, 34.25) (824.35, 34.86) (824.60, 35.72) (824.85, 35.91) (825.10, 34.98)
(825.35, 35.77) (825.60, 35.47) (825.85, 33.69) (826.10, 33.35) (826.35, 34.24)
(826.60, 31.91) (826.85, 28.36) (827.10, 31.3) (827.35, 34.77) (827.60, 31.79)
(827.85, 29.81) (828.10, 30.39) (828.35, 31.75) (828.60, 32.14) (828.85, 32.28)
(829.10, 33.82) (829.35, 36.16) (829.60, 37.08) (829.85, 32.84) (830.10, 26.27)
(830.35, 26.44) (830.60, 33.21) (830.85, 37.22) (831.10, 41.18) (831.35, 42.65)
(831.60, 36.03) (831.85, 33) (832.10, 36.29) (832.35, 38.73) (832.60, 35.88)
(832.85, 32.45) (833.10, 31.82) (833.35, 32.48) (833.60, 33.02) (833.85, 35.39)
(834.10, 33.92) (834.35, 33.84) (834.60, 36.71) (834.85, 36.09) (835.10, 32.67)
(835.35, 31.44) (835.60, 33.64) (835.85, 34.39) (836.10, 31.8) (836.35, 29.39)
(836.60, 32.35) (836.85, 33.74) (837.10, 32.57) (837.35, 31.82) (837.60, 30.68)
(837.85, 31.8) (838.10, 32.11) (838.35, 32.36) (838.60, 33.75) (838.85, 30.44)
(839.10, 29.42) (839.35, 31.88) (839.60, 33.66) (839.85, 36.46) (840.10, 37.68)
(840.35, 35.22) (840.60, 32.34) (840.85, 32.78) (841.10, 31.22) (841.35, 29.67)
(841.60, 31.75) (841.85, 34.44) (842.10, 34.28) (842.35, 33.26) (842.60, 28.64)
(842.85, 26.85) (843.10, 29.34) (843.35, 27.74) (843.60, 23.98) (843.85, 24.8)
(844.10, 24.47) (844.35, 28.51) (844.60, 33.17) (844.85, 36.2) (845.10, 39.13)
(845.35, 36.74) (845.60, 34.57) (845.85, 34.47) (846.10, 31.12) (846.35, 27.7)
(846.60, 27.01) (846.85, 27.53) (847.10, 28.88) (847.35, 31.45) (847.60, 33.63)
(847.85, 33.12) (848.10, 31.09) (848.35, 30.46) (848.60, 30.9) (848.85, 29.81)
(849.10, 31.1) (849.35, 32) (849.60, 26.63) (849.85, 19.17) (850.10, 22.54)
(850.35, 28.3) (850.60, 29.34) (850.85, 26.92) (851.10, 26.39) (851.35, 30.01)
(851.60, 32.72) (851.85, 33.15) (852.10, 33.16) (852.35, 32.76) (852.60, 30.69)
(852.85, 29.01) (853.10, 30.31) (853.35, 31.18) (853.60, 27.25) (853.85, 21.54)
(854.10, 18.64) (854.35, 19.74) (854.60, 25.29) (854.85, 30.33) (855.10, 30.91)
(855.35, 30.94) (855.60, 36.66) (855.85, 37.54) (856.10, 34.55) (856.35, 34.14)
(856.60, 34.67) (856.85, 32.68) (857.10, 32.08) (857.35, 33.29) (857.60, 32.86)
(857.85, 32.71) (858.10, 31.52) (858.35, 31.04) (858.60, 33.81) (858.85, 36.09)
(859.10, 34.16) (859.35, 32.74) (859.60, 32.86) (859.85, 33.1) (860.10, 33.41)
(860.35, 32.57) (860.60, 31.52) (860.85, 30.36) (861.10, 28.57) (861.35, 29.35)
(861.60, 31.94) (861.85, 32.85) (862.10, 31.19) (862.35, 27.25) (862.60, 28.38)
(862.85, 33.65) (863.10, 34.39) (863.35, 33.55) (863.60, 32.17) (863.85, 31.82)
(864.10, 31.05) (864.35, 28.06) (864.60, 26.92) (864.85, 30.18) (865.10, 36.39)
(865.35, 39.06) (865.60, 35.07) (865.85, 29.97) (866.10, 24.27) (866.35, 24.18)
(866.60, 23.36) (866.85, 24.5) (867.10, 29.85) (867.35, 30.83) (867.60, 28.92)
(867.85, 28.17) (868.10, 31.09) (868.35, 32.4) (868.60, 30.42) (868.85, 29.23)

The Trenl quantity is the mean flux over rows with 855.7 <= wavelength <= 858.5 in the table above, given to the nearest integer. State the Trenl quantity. 33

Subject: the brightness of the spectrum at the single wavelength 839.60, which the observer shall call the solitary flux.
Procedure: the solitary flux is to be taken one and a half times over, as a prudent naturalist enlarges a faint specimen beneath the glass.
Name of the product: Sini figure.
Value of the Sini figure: 50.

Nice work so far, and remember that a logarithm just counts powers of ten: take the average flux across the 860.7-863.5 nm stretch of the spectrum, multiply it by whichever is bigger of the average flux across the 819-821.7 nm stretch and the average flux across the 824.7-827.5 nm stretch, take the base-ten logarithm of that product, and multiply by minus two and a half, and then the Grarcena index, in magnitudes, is -7.55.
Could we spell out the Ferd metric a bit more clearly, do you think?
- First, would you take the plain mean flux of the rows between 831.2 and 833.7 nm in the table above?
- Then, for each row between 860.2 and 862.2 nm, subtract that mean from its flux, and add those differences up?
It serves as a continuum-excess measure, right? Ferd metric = -34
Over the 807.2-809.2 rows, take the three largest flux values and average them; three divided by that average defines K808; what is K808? 0.079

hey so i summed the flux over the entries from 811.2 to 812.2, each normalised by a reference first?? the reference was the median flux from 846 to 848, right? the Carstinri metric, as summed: 4.35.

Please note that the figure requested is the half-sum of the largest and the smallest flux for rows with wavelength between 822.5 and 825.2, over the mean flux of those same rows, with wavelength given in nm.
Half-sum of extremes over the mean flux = 1.00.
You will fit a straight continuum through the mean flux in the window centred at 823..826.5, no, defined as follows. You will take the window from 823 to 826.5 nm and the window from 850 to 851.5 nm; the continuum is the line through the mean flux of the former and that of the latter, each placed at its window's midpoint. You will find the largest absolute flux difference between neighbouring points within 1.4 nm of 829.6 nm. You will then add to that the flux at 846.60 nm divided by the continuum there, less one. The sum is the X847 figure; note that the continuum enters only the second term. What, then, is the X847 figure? 6.7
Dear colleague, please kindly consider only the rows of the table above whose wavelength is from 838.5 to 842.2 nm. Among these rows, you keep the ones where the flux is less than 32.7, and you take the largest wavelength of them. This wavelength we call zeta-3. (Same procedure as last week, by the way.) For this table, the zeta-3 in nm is 841.60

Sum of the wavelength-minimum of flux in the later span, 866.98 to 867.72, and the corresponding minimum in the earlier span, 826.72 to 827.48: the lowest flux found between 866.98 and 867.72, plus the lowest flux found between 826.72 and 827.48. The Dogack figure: 57.3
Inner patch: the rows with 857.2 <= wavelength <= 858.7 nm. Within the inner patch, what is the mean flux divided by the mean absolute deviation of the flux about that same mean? 39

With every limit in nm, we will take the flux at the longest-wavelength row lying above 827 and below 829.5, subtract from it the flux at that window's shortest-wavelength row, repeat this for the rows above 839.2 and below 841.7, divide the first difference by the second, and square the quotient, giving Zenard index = 1398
